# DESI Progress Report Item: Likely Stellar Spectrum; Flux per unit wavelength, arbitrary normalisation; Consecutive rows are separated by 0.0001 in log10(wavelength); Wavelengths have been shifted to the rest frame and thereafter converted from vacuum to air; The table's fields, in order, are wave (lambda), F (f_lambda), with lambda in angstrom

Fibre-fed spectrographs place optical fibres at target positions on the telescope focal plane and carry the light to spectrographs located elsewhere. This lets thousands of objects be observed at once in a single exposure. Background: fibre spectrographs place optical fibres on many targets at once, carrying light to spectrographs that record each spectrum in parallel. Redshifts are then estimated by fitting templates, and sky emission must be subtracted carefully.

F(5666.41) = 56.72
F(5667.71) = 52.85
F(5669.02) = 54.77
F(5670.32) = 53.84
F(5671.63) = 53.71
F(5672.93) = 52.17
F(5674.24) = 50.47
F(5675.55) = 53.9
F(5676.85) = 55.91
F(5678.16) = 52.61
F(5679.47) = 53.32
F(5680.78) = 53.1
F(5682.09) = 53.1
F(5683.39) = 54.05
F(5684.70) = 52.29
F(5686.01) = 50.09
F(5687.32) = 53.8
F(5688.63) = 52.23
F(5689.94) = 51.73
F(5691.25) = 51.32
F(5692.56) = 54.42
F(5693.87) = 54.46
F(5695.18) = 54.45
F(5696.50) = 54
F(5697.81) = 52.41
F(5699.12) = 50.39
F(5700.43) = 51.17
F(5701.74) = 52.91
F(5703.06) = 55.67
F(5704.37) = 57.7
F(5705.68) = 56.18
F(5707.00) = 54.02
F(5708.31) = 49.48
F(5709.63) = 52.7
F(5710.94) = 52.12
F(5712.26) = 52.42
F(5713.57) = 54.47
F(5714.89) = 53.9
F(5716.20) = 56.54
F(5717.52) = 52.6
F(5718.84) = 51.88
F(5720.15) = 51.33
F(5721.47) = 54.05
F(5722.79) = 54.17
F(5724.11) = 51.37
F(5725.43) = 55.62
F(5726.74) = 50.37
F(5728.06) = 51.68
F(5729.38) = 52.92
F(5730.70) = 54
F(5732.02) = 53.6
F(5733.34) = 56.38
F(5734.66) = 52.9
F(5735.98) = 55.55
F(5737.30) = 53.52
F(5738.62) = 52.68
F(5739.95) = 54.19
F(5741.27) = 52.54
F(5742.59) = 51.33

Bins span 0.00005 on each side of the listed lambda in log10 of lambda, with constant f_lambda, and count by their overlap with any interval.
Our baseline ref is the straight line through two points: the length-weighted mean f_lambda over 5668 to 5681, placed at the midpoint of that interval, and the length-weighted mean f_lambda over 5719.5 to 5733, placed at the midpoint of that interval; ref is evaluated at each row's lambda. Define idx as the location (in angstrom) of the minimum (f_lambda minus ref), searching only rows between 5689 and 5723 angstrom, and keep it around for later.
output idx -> 5708.31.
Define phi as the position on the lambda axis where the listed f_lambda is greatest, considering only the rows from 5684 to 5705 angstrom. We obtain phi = 5704.37 angstrom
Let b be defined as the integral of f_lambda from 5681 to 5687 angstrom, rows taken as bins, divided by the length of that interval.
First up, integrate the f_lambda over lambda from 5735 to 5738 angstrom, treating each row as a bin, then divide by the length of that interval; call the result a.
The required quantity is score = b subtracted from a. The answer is 1.8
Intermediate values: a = 54.4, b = 52.5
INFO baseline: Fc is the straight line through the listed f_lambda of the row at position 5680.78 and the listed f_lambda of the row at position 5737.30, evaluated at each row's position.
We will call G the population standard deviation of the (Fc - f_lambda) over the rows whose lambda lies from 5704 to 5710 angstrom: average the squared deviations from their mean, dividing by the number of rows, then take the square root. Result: 2.86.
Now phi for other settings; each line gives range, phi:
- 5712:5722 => 5716.20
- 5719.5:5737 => 5733.34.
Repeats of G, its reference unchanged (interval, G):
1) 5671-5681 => 1.45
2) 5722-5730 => 1.78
